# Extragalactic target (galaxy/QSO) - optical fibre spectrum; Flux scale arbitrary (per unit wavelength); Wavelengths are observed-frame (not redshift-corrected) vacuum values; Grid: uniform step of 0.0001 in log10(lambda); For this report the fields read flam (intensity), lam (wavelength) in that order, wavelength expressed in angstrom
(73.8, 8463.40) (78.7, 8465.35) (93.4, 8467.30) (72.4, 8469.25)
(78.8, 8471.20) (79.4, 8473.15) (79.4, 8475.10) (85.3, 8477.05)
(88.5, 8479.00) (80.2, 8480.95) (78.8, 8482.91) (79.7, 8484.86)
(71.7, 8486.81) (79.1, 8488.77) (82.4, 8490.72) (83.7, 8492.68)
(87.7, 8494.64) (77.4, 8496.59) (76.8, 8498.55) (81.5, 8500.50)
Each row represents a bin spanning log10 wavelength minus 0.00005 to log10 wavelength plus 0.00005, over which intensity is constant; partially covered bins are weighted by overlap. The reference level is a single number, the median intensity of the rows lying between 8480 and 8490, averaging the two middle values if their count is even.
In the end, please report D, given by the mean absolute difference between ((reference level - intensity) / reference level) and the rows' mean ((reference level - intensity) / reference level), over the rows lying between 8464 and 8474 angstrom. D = 0.065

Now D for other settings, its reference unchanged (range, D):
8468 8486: 0.037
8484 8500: 0.045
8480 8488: 0.037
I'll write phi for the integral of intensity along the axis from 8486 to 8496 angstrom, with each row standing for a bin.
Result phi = 809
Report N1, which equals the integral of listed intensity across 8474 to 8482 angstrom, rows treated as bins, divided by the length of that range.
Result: 83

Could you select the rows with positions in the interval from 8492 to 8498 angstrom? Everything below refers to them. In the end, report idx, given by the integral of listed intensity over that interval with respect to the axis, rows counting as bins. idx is 495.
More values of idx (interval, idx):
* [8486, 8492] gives 469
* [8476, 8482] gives 507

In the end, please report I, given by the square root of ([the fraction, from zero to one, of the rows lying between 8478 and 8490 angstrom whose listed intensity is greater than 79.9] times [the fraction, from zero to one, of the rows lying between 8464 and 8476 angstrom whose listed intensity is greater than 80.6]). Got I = 0.24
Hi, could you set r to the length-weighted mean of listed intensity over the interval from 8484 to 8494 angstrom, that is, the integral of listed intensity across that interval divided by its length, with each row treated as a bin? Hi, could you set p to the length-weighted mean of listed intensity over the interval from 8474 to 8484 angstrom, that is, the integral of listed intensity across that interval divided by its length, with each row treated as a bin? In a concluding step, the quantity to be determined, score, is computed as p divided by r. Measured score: 1.04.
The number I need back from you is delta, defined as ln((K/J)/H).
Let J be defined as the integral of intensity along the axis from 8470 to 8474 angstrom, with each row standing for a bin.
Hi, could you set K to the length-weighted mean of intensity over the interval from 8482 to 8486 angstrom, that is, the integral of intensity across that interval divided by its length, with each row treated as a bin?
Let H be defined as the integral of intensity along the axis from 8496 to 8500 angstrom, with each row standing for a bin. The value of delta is -7.12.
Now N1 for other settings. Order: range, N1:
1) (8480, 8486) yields 79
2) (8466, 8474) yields 81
